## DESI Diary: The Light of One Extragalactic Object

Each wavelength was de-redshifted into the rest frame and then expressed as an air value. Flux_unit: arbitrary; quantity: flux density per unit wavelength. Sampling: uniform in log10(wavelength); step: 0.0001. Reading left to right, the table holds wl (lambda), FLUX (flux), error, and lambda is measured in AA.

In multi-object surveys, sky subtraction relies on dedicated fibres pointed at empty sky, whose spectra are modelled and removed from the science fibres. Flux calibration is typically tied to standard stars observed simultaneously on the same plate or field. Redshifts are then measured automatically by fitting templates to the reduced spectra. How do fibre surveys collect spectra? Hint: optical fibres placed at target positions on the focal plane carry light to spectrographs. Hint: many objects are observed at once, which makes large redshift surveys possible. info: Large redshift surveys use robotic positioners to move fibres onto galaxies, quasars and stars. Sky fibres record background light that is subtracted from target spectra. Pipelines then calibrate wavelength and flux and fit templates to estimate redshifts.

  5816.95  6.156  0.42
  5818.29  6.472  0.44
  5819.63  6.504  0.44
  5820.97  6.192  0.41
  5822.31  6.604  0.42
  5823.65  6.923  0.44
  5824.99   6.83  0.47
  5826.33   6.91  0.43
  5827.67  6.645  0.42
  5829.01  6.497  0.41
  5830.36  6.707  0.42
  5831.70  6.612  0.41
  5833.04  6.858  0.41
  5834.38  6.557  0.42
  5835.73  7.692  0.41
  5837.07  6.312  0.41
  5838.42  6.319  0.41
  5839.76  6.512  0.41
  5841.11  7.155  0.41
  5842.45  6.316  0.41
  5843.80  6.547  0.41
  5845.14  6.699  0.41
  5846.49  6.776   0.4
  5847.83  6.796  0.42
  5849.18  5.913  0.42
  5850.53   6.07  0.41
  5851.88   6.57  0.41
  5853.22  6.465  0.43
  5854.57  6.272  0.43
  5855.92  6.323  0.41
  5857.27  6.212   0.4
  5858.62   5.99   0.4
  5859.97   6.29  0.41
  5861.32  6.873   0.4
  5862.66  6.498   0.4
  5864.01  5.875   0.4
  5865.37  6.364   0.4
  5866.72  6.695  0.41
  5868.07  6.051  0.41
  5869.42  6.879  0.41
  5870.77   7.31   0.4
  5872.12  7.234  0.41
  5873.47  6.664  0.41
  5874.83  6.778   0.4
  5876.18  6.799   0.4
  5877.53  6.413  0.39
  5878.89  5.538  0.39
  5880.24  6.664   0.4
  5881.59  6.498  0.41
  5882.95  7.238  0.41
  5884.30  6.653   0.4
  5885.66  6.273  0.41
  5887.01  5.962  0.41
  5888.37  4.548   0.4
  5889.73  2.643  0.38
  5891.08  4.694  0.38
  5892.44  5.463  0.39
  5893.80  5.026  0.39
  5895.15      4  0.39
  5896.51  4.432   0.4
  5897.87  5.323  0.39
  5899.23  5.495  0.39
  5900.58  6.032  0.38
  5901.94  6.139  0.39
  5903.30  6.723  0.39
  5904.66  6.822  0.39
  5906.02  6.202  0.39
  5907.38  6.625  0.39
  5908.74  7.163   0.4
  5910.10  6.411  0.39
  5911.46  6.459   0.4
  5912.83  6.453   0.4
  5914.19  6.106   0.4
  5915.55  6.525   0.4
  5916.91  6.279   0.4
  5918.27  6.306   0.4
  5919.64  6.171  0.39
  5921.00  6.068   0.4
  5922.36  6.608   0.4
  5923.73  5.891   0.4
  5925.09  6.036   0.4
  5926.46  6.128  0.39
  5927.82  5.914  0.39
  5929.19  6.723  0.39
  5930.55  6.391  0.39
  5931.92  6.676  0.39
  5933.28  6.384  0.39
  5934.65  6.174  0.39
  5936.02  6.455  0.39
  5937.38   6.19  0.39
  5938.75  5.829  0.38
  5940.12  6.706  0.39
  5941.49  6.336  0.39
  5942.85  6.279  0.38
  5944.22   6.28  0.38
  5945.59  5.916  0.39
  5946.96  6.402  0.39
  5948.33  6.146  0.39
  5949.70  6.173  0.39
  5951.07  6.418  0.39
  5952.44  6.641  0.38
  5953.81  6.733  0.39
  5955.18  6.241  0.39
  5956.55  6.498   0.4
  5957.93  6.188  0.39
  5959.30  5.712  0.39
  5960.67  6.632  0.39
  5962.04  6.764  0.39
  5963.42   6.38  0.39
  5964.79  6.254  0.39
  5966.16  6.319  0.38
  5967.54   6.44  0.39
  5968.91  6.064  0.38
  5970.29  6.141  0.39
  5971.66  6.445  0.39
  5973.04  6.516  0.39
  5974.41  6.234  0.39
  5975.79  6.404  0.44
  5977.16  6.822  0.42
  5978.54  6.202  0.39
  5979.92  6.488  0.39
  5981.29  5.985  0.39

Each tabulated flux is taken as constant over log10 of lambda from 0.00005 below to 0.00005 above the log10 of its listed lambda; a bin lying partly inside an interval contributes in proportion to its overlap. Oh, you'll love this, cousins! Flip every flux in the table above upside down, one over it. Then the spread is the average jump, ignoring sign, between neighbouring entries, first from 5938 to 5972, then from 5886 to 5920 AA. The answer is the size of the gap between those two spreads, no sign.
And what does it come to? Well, 0.0201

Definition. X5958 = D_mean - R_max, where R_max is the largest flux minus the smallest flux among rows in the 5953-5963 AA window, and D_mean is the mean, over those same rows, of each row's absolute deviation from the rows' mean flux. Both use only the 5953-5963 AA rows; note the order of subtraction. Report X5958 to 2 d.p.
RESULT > -0.75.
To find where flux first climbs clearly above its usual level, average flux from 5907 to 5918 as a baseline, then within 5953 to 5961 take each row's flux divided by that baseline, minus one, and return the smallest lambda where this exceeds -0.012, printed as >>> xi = 5953.81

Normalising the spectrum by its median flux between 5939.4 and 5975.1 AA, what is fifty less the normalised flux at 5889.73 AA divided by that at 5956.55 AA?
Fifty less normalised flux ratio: 49.6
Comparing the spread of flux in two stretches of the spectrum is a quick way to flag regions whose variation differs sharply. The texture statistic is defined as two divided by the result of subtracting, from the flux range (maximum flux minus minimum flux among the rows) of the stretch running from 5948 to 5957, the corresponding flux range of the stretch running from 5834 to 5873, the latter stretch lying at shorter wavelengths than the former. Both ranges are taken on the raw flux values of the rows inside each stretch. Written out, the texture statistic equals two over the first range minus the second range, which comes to -2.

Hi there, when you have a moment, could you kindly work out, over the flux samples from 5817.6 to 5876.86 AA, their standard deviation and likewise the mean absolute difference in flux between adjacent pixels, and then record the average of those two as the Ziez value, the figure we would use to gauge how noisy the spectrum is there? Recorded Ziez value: 0.36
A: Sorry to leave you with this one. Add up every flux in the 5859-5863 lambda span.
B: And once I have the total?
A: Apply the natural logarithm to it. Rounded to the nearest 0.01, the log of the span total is 2.98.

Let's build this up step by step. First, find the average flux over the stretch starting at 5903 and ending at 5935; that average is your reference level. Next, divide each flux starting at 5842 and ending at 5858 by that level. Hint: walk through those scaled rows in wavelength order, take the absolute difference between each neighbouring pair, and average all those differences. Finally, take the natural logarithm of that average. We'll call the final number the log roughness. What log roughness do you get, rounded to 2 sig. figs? -3.3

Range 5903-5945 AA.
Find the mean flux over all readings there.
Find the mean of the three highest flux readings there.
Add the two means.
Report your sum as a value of 13.3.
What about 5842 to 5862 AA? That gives 13.2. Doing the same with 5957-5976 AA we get 13.0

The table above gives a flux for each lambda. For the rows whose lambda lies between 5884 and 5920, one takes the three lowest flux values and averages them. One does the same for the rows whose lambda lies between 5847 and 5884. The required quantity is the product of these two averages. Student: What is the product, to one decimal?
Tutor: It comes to 21.3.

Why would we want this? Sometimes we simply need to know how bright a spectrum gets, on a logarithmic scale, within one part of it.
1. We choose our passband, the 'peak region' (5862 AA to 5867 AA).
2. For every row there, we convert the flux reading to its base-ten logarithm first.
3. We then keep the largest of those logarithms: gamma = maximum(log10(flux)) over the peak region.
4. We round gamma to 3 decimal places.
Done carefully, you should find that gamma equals 0.826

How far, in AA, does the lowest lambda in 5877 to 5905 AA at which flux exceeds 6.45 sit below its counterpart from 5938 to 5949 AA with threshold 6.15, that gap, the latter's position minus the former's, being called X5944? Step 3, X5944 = 59.9 AA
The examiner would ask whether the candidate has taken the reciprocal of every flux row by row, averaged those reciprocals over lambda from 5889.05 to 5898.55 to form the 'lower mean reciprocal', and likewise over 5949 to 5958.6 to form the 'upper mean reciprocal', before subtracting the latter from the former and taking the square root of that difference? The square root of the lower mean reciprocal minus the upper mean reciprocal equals 0.28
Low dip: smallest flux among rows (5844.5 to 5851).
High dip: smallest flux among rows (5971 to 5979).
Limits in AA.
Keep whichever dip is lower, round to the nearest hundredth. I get 5.91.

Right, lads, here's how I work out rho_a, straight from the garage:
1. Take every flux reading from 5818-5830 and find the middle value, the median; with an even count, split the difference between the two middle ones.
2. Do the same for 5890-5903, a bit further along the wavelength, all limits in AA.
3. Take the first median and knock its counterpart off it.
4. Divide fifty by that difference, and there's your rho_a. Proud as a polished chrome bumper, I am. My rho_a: 39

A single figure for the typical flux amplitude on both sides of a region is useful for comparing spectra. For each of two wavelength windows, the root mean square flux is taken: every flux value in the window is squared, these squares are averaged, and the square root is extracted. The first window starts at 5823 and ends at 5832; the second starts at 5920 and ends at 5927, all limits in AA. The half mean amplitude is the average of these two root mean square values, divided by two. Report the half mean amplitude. 3.22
